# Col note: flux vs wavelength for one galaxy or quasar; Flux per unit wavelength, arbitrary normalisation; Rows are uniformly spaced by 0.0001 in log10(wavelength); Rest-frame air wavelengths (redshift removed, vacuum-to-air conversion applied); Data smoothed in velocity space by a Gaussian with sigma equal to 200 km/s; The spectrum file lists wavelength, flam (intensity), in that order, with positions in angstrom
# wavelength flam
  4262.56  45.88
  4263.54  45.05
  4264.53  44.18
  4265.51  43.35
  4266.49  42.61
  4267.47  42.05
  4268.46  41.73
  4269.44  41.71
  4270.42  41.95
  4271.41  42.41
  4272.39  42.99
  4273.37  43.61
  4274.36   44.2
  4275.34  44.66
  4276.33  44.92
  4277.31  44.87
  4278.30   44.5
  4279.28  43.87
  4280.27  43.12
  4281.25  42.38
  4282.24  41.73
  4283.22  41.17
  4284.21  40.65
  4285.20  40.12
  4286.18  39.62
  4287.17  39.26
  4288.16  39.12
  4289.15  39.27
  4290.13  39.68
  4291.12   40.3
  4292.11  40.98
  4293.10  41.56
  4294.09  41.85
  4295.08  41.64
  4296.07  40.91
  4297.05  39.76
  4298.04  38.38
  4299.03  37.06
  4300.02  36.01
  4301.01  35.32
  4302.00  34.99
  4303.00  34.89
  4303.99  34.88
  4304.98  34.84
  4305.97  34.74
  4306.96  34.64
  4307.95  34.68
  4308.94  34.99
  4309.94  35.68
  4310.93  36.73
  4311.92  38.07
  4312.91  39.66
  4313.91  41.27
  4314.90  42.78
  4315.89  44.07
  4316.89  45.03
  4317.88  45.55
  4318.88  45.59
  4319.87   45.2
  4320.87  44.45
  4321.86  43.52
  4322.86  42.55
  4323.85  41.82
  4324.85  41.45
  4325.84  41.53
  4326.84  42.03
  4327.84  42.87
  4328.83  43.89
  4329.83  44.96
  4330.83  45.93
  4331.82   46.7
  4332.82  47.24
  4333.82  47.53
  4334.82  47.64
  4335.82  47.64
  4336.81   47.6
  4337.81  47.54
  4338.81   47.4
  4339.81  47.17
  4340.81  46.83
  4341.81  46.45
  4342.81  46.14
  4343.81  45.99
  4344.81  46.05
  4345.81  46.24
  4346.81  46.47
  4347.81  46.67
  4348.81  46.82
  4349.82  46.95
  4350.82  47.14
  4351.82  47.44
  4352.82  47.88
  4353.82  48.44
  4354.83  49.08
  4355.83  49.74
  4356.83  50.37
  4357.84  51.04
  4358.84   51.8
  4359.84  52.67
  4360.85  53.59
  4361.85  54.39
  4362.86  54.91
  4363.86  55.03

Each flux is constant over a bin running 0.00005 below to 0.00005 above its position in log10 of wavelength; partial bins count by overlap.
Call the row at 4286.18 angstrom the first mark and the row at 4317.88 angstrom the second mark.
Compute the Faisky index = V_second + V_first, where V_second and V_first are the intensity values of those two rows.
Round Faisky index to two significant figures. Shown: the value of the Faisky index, 85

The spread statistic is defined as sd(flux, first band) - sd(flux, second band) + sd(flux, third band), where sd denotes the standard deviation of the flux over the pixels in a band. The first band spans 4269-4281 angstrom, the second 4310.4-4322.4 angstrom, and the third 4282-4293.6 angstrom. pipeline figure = -1.0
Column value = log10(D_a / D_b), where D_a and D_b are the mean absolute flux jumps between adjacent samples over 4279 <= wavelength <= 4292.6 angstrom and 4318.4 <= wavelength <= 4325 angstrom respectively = -0.13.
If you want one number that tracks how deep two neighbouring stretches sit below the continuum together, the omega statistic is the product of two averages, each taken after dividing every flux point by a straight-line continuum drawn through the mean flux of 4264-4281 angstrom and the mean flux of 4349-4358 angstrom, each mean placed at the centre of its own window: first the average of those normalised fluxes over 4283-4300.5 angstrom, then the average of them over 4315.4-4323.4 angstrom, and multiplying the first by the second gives 0.86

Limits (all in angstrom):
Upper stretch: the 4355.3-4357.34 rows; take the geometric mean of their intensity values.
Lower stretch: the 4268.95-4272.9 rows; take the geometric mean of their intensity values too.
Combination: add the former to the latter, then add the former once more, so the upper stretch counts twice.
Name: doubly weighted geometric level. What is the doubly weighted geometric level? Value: 142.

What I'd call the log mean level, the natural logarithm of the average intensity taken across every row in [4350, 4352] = 3.86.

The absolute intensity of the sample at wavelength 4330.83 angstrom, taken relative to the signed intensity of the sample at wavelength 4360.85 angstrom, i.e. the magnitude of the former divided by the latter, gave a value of 0.86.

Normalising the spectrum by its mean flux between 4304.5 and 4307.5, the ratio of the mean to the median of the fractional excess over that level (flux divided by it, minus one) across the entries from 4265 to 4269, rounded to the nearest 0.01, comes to 1.01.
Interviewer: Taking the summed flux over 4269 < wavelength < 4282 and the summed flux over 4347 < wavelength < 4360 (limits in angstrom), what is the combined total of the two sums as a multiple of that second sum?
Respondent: 1.889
